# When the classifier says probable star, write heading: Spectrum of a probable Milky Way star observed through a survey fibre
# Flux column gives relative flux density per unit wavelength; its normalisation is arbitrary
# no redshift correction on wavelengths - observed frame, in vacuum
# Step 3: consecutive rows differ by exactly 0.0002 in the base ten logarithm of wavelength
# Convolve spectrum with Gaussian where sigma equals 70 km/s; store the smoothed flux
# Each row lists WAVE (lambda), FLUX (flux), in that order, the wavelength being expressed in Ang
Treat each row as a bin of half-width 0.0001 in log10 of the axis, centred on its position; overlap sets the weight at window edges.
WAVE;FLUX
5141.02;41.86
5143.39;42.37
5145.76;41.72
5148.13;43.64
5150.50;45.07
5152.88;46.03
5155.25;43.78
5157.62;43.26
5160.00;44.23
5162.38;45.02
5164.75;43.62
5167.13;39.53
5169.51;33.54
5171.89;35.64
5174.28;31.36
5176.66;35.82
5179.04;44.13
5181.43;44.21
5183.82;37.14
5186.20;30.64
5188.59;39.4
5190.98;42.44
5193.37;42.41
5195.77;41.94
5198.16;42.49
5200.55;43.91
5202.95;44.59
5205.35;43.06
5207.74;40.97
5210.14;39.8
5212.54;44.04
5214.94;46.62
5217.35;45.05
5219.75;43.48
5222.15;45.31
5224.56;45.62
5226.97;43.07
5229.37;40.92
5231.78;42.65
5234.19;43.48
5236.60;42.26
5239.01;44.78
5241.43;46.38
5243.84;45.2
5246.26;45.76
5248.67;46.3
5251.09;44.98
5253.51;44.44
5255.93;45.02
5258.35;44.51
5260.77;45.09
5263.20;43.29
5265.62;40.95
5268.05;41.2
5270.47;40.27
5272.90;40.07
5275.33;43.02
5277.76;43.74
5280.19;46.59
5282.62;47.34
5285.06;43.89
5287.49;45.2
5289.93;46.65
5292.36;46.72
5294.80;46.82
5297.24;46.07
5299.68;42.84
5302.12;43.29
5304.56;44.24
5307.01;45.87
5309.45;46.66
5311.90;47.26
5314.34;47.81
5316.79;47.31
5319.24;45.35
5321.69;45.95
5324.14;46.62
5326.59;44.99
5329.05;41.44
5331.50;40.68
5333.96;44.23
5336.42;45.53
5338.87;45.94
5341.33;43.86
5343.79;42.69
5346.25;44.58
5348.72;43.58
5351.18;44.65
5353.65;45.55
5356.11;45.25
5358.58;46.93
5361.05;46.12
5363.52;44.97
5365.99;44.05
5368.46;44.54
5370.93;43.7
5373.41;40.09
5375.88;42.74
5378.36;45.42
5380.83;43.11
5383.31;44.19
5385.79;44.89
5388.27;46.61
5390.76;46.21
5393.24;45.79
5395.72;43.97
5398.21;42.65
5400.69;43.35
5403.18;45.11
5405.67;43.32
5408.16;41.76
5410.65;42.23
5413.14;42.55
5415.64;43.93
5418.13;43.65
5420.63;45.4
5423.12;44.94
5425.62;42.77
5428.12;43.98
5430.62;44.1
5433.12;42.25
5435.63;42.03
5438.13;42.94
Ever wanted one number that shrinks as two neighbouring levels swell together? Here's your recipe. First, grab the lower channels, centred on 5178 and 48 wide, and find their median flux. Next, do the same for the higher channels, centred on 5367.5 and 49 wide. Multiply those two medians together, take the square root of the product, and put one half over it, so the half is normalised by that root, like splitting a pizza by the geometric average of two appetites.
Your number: 0.0115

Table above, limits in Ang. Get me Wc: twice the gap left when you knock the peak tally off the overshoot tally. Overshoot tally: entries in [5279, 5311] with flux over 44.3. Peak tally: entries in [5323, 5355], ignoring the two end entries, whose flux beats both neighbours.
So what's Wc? 14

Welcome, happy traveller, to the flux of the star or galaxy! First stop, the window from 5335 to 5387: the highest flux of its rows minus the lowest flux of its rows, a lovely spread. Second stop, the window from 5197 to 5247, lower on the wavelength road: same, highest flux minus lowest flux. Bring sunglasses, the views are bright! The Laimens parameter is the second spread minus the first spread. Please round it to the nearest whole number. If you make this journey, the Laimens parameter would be 0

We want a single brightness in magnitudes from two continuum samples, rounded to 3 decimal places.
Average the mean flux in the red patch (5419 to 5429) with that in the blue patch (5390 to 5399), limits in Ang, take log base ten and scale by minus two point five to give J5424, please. -4.120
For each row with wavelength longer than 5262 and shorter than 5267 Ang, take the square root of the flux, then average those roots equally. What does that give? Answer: 6.49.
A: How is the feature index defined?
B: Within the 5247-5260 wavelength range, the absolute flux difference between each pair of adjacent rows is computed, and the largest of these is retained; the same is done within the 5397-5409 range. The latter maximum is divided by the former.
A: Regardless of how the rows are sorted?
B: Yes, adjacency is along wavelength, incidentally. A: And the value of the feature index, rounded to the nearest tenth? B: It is 1.4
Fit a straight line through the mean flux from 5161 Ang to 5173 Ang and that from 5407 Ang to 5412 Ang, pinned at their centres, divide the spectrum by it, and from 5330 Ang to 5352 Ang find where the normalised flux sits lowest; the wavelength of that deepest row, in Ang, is 5331.50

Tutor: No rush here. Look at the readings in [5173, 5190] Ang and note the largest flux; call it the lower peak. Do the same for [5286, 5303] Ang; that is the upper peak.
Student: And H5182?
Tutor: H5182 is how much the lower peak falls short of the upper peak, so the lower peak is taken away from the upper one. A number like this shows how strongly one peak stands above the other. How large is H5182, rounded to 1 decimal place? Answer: 2.6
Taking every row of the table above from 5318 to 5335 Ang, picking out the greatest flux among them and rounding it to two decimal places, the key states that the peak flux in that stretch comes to 46.62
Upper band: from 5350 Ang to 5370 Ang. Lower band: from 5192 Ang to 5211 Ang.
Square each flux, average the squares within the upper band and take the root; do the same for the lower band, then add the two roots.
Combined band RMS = 87.7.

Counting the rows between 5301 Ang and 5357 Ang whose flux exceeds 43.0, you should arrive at 20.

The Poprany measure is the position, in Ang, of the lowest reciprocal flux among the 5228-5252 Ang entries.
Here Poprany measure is 5241.43 Ang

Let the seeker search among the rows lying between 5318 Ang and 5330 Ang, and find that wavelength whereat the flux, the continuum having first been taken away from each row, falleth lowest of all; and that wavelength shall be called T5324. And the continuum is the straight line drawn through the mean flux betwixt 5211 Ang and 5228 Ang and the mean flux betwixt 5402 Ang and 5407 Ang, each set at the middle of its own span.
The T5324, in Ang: 5329.05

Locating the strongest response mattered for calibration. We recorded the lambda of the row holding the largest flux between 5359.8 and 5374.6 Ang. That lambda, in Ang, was 5361.05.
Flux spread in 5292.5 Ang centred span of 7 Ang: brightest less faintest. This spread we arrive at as 0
